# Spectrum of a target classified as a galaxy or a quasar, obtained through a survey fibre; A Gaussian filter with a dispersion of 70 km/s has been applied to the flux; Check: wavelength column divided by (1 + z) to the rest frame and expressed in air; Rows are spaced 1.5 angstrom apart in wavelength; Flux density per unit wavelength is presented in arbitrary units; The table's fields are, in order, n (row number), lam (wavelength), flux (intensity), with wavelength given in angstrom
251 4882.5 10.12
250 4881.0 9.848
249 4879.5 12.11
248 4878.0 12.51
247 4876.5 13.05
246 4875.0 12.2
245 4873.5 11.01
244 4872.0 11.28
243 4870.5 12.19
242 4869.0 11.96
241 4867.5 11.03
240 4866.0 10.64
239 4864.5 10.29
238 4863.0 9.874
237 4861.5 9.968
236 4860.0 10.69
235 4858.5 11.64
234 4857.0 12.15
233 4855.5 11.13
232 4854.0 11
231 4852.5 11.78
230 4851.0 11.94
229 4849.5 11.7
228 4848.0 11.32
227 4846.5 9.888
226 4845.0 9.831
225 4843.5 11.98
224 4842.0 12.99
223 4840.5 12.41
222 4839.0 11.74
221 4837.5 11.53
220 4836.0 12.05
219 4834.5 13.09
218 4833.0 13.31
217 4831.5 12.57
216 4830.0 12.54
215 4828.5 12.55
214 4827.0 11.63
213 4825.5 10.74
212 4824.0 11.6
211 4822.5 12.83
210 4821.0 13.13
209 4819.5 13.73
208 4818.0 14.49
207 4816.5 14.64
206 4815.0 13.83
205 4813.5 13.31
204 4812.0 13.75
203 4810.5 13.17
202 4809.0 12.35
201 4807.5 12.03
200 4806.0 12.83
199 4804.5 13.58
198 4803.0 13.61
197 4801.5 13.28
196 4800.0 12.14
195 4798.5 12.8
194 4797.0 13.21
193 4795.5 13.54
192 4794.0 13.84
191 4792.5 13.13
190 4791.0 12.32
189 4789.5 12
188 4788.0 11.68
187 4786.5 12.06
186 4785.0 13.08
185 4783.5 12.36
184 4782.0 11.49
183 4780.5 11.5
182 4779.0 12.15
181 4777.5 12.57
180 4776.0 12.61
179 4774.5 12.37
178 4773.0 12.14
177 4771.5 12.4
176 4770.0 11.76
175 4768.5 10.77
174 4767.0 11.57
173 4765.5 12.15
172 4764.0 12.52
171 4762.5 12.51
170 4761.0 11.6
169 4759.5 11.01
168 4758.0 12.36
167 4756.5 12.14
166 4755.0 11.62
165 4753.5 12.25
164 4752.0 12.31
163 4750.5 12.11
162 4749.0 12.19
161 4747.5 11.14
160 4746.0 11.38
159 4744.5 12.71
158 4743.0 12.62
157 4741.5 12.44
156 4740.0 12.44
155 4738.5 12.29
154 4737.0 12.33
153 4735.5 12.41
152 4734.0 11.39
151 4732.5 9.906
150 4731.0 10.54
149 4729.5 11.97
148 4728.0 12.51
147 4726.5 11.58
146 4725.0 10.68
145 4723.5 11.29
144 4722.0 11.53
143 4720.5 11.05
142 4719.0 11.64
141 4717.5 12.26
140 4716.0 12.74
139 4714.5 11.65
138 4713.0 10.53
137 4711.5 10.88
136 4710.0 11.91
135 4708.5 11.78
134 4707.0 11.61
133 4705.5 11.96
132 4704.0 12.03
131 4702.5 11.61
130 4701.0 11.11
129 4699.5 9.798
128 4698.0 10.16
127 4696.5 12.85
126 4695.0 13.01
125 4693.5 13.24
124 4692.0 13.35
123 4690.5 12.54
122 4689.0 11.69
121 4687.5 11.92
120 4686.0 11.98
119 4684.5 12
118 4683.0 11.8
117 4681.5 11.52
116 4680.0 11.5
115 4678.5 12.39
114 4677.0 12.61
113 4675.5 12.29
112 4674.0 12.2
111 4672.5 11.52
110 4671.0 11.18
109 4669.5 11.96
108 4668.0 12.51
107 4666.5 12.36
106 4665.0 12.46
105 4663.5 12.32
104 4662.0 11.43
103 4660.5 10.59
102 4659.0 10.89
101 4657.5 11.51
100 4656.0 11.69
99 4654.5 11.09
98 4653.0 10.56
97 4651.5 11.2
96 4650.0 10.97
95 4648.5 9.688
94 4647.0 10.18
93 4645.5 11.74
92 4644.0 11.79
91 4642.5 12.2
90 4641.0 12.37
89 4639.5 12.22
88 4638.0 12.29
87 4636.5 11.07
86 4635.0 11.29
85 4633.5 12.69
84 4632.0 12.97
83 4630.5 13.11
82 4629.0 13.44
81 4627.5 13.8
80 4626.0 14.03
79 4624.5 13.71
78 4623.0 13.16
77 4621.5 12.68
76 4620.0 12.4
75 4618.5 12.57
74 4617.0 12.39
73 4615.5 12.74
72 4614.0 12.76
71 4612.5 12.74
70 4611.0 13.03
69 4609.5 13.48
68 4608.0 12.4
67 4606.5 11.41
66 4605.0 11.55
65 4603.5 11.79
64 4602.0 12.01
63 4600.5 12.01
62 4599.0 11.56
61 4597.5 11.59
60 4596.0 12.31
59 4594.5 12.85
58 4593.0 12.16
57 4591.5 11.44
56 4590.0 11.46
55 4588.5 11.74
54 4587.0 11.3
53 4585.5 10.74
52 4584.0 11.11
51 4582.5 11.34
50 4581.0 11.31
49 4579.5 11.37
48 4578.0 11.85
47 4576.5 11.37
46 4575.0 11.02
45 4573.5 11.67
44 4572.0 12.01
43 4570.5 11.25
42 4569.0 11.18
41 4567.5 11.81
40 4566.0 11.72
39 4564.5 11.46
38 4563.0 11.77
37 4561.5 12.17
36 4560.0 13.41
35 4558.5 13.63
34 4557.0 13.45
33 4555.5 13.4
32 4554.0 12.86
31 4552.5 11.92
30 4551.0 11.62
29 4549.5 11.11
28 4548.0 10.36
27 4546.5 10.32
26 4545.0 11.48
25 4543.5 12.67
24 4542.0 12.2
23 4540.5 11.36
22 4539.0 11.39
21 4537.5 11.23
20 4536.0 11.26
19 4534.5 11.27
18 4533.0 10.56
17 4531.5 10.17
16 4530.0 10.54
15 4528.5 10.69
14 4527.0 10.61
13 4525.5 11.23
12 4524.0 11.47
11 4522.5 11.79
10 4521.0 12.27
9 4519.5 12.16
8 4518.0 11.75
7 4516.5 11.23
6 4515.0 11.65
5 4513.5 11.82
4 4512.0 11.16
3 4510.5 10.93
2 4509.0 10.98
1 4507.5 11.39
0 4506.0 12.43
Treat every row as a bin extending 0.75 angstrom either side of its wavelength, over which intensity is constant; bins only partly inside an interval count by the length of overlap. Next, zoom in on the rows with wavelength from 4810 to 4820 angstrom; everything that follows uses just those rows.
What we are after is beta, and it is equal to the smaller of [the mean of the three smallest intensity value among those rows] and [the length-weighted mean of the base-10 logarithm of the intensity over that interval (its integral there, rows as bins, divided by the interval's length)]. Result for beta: 1.142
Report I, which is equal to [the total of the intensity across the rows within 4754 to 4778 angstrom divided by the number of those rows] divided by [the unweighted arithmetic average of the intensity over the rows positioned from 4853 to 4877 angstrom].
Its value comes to 1.07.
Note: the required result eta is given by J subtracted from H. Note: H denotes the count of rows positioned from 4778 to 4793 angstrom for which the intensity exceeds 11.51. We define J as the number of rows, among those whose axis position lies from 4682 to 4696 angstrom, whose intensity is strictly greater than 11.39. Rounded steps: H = 8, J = 9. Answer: -1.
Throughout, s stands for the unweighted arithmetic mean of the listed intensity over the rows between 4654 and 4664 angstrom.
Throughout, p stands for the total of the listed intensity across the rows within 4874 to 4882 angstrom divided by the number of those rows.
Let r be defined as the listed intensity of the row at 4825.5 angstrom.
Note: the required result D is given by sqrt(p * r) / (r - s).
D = -18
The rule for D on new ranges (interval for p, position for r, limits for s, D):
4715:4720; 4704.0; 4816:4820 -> -5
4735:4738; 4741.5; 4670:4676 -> 19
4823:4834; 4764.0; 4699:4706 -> 10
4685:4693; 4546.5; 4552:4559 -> -4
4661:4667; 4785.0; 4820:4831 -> 13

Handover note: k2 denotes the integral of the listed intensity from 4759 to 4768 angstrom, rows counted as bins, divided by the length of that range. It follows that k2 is 11.9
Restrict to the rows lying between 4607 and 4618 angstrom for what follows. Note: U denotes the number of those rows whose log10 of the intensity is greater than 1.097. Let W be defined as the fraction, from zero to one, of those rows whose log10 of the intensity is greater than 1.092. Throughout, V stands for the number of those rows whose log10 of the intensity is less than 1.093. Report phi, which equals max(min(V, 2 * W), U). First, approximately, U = 5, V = 0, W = 1.0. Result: 5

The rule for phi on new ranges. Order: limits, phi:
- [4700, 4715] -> 0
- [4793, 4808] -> 8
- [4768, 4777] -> 1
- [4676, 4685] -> 1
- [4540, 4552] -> 1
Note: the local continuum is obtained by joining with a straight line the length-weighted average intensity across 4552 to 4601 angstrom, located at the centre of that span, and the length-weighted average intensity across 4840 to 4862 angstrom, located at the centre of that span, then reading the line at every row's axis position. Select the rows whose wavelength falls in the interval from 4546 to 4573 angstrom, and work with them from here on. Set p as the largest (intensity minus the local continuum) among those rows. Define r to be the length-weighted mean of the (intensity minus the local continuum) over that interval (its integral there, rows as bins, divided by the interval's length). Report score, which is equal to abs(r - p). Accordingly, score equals 1.6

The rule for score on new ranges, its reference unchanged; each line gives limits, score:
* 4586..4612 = 1.5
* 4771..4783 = 0.5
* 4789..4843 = 1.8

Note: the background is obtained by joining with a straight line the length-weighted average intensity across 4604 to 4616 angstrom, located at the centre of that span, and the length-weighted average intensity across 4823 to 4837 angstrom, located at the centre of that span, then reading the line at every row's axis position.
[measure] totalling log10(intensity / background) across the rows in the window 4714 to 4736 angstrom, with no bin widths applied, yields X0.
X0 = -0.5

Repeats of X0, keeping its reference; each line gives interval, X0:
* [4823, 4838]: 0.0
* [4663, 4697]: -0.2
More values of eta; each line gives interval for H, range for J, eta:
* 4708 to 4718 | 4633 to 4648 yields -2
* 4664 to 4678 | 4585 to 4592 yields 5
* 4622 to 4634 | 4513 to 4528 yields 1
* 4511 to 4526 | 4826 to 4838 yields -2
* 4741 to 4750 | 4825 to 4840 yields -5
